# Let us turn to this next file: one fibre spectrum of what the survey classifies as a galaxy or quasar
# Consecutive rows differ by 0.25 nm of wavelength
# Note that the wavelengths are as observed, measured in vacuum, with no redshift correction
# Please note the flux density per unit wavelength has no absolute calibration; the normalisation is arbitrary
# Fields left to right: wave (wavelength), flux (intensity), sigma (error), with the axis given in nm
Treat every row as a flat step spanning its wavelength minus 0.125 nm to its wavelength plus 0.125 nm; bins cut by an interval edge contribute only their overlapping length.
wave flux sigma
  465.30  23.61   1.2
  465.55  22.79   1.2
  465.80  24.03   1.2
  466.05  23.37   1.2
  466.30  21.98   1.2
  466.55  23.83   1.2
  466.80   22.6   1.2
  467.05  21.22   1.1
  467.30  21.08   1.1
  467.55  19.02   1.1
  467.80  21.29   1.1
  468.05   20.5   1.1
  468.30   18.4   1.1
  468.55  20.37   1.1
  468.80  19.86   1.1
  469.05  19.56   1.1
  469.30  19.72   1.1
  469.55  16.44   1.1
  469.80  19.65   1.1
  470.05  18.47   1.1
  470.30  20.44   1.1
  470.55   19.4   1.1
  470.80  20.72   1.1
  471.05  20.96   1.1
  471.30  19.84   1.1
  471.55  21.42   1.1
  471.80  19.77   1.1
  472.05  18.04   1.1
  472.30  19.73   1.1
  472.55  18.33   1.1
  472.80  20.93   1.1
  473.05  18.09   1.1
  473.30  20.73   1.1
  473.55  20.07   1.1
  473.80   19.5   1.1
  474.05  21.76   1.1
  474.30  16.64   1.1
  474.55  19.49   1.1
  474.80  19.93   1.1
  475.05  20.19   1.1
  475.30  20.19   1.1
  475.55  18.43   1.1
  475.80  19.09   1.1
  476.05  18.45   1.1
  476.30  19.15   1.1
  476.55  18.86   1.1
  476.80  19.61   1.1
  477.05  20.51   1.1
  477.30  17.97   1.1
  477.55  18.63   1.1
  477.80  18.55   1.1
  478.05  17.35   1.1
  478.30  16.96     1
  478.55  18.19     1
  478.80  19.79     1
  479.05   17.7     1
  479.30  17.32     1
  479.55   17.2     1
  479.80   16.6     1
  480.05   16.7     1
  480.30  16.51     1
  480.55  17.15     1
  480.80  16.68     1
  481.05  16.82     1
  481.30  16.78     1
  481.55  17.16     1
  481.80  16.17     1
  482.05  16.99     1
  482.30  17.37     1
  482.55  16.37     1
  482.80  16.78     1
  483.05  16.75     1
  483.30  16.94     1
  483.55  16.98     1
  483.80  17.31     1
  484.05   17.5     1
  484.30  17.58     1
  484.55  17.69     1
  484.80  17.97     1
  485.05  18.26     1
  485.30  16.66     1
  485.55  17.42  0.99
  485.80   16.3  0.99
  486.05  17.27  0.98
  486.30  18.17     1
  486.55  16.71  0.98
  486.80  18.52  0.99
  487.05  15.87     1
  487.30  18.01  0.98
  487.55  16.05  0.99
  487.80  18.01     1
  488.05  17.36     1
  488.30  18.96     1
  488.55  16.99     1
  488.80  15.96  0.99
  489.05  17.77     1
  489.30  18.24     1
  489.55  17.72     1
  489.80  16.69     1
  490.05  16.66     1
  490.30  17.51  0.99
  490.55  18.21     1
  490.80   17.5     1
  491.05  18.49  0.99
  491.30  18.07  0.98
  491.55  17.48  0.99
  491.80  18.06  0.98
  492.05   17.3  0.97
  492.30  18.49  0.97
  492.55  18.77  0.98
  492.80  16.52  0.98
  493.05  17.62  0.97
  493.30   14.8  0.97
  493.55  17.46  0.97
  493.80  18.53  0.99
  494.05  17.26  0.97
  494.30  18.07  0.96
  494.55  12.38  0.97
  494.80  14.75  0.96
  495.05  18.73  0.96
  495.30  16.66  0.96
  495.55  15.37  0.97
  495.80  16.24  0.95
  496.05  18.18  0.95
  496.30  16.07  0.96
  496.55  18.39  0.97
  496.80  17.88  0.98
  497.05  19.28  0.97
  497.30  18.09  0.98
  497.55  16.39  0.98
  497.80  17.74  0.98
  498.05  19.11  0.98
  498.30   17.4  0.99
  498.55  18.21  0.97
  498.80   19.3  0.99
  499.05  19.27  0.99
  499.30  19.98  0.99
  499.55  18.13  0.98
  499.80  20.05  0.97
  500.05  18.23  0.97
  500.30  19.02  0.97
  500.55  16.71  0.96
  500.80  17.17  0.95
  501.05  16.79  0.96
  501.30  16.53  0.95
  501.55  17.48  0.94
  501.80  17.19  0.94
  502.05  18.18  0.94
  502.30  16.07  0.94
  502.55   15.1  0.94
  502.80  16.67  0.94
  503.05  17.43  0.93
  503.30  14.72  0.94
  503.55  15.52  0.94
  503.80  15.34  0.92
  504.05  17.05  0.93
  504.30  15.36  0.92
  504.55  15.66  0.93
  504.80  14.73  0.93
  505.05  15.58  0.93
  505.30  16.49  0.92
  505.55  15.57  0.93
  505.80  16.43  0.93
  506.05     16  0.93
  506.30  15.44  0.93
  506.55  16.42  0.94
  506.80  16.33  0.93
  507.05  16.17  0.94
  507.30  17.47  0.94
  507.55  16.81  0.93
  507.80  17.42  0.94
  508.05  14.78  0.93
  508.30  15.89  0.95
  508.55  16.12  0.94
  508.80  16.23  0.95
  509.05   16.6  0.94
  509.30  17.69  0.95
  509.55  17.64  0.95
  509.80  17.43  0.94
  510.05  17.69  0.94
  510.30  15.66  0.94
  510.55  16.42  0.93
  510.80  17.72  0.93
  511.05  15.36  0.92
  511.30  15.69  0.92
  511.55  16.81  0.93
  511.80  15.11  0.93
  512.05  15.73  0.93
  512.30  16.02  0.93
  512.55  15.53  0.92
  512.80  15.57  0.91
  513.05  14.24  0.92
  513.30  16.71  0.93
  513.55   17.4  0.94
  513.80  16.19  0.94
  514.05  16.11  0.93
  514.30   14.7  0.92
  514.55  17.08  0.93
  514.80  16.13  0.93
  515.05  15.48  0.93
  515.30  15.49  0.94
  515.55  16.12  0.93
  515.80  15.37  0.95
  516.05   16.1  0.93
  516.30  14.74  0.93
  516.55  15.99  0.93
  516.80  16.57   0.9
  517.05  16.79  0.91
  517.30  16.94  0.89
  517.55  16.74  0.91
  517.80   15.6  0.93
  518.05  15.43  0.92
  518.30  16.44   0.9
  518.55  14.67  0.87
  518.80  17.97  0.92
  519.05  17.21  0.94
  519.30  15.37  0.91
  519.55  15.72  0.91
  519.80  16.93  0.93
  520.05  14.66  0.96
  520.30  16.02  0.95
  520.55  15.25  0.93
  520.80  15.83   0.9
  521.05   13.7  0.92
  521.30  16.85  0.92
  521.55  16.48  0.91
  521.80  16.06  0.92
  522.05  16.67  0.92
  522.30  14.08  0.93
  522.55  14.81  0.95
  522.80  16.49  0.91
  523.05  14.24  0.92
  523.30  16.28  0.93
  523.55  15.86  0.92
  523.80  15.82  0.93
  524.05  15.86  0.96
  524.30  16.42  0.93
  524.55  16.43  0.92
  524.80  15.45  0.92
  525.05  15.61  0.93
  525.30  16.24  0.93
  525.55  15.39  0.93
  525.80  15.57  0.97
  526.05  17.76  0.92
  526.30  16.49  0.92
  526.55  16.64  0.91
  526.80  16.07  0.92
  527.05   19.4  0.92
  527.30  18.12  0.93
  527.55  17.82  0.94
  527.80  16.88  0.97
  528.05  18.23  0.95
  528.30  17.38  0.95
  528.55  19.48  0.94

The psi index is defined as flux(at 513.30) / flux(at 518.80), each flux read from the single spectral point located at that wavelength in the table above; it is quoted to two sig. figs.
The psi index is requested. 0.93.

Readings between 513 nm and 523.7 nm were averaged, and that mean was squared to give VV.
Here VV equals 253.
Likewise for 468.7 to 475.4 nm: 385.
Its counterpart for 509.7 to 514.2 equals 262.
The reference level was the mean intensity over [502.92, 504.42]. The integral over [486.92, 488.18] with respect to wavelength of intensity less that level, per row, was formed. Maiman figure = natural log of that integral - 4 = -3.6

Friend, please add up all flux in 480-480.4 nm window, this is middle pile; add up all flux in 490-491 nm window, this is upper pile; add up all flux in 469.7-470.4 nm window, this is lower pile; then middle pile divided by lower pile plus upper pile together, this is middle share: 0.26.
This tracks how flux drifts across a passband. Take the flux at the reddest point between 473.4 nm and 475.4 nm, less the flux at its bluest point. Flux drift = 0.1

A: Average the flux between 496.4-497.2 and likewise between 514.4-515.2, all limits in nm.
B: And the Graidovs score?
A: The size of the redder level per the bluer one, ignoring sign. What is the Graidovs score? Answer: 0.88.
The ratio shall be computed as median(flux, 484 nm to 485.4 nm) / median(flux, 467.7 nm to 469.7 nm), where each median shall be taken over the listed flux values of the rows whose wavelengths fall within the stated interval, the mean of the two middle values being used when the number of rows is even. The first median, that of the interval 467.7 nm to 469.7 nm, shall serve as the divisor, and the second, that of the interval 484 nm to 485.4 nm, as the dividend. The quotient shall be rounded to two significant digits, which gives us 0.89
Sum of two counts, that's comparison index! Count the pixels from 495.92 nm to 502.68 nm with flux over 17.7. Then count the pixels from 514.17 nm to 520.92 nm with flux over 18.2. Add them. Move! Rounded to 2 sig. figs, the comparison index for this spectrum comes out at 16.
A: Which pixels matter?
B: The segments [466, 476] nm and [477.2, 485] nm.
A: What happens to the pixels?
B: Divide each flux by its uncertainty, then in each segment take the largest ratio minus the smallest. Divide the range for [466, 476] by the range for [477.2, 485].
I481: 1.22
